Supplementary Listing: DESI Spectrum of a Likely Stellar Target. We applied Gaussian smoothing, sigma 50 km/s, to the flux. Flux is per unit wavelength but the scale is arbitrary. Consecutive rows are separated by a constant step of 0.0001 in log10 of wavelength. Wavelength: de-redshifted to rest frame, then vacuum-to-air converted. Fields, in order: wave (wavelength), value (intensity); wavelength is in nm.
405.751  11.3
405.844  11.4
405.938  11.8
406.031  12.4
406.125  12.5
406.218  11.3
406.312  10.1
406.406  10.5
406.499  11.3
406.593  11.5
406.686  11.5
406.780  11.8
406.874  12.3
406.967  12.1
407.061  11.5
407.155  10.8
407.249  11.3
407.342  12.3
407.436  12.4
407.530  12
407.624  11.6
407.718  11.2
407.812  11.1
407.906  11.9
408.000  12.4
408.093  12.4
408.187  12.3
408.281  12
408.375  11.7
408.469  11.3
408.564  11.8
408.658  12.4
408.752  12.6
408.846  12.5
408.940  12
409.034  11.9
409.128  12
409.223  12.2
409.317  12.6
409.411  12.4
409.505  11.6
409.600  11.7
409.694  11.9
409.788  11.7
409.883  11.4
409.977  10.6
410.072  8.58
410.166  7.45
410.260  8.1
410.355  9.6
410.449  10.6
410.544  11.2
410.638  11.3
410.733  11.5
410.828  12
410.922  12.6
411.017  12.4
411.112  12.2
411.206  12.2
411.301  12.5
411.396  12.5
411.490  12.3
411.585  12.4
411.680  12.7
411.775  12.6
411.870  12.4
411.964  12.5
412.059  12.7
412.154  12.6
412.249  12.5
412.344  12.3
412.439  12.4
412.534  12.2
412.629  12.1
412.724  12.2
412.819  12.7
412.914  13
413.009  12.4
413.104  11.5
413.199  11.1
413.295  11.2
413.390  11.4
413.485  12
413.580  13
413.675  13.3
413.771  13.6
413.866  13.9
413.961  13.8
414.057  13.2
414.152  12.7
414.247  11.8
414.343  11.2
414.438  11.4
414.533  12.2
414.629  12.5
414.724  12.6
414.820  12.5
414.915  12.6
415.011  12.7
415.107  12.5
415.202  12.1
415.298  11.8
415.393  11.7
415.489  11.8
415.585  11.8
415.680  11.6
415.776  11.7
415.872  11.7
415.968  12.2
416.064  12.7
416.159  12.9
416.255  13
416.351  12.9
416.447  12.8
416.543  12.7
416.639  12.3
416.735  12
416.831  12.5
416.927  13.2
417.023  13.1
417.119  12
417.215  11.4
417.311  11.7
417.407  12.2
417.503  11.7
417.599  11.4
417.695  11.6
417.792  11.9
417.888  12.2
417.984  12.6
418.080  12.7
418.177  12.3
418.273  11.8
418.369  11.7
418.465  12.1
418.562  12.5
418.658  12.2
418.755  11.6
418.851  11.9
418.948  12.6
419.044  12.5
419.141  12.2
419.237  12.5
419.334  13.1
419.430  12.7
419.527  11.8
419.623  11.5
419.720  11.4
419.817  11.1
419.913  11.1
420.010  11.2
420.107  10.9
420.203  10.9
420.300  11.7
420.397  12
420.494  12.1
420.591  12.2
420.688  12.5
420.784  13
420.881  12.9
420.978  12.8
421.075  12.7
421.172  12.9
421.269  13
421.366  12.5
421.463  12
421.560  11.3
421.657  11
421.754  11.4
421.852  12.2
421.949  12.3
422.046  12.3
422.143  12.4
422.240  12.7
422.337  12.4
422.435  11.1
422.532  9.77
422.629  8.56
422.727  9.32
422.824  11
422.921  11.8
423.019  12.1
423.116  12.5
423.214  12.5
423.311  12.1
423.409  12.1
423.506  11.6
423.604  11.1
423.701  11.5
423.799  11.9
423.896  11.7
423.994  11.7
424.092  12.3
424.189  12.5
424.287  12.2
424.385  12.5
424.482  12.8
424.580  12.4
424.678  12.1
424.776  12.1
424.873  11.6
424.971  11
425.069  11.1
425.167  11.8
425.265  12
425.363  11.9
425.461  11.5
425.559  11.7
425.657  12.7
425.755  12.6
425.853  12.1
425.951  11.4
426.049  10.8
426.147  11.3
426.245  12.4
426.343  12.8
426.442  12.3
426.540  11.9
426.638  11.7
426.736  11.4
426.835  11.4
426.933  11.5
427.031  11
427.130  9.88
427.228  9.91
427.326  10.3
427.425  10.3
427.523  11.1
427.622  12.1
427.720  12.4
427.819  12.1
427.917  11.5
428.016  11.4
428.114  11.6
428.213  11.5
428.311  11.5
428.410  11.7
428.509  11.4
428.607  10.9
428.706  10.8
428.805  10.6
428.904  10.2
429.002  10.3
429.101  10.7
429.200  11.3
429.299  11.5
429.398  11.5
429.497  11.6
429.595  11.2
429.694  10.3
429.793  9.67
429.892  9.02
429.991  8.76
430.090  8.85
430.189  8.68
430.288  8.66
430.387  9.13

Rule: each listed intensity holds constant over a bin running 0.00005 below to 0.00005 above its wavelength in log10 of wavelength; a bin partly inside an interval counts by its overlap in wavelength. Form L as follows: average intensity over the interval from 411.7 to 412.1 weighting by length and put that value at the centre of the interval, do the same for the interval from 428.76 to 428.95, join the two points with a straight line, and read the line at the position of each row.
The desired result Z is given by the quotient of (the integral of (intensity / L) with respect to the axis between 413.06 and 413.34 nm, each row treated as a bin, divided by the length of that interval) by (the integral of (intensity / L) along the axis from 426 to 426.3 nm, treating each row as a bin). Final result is 2.8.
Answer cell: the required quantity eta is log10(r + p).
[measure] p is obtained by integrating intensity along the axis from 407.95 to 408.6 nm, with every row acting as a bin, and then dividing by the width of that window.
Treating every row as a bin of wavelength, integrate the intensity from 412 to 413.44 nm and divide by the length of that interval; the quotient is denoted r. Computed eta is 1.38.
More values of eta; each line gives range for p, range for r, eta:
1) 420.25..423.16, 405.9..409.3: 1.37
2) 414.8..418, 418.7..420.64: 1.38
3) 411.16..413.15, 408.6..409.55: 1.39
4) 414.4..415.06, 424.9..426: 1.38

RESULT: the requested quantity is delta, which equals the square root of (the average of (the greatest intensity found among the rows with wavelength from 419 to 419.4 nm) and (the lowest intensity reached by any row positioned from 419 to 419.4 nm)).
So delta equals 3.56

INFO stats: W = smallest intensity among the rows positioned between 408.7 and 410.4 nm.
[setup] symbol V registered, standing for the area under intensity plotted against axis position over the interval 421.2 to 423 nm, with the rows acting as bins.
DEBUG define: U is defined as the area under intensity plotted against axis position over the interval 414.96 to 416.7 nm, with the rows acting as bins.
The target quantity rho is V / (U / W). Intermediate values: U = 21.3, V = 20.7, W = 7.45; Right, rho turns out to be 7.2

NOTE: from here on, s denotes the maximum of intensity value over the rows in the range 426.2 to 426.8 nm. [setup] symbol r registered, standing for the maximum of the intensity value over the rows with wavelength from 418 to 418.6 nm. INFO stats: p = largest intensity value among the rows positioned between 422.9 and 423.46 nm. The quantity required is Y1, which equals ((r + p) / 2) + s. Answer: 25.4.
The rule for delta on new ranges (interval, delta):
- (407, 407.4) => 3.40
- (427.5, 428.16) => 3.43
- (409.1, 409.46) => 3.51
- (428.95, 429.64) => 3.31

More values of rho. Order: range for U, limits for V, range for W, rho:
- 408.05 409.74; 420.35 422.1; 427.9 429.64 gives 10.8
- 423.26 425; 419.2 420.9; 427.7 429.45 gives 9.9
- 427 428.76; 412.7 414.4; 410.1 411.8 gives 8.0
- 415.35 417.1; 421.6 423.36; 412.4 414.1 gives 10.4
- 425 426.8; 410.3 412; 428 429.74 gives 9.7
